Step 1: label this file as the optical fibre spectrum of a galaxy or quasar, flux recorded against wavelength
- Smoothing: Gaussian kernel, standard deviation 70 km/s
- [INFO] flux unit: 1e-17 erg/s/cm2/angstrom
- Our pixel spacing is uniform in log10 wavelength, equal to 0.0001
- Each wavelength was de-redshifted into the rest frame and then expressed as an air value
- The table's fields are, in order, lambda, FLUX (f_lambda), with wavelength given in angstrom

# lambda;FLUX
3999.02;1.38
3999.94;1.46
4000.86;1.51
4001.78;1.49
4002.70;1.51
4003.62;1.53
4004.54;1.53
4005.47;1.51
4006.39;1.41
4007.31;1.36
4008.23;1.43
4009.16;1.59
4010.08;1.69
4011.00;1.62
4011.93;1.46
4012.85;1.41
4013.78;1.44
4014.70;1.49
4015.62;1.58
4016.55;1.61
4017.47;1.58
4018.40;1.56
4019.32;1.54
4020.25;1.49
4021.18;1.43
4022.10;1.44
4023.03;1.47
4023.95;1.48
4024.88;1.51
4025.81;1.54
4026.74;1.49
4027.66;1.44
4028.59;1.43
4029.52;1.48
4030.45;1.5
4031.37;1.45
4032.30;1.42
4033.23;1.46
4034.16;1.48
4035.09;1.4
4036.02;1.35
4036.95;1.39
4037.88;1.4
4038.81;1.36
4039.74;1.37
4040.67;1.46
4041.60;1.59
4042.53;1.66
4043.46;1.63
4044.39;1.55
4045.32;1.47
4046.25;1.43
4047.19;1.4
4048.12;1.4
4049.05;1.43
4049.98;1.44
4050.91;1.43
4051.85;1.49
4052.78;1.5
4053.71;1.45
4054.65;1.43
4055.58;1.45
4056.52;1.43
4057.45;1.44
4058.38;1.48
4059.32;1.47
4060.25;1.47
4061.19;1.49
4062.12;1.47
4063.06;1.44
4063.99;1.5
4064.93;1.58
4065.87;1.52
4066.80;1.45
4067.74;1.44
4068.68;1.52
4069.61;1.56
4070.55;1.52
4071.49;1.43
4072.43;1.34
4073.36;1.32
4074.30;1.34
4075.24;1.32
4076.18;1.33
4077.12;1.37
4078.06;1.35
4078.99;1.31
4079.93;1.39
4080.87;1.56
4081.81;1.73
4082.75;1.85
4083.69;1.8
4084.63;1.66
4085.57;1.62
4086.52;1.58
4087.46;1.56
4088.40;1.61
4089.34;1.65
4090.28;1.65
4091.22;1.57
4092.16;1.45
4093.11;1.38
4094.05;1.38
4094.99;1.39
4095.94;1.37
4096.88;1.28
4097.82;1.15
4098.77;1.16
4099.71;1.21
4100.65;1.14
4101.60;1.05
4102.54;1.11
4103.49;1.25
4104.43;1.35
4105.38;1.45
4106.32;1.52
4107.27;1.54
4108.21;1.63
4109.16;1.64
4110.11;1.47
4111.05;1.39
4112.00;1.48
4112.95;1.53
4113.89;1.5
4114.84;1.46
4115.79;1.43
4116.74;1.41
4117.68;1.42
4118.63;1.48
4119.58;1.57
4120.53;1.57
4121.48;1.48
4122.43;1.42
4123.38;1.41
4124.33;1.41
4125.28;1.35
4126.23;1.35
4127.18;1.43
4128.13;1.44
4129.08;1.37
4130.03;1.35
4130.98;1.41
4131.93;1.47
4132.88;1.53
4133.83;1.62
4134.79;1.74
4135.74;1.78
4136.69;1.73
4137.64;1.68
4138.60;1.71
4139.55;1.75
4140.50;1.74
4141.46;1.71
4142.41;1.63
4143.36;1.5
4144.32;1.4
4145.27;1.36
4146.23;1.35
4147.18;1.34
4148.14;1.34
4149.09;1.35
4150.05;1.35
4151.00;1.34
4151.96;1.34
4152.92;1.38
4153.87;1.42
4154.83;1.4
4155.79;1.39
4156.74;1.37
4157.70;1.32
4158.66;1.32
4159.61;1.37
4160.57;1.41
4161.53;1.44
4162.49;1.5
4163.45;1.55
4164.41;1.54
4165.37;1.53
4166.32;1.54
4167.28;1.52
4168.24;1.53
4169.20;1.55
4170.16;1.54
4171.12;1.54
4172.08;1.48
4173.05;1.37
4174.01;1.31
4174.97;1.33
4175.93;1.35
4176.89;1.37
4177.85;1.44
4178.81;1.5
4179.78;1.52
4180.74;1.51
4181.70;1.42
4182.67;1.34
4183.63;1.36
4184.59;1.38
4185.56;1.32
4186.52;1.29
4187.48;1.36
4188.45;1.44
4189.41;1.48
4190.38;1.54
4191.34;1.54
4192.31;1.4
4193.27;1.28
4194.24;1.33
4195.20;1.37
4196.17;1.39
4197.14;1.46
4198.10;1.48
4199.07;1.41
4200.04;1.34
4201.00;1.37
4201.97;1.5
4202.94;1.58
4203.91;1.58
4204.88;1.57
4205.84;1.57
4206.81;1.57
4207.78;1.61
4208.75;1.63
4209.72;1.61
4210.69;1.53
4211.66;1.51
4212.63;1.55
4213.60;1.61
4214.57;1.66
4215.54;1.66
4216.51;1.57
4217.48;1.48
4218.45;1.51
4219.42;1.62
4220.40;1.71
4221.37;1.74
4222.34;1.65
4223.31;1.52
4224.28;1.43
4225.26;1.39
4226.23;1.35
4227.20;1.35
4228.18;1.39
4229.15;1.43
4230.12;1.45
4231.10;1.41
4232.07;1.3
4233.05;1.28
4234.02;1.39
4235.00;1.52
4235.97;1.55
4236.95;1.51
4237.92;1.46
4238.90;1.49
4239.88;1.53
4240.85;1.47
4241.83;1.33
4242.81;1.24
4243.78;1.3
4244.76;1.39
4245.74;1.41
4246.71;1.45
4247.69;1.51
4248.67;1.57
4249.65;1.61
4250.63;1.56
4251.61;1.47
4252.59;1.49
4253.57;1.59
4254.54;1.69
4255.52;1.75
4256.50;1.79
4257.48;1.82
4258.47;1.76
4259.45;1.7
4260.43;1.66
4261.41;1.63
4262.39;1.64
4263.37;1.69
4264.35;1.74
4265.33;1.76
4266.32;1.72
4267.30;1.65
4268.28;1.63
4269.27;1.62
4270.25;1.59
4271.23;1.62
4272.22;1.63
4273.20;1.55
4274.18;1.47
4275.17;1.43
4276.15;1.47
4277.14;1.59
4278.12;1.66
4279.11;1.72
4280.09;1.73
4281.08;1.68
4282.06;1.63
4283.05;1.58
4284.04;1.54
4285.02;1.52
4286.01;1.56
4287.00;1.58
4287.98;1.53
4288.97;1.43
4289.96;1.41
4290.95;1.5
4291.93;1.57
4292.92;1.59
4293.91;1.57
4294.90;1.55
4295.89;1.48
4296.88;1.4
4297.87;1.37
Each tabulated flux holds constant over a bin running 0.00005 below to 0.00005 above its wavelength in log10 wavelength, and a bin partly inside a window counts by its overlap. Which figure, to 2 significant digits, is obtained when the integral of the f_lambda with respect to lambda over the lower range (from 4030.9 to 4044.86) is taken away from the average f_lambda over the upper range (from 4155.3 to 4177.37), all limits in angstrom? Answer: -19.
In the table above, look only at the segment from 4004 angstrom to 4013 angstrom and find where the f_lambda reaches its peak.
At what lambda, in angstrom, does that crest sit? 4010.08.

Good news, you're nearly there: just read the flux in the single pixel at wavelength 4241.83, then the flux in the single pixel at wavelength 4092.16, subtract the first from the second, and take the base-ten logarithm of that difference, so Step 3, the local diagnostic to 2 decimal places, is -0.92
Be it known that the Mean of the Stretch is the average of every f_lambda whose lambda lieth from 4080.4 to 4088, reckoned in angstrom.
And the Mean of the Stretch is 1.67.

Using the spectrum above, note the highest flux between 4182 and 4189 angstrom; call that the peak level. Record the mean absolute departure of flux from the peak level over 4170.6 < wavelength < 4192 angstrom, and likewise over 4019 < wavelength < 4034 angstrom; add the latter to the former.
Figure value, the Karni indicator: 0.11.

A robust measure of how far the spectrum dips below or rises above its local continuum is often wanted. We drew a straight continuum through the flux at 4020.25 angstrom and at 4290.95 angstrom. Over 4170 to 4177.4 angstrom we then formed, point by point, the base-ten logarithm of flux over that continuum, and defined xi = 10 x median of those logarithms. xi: -0.38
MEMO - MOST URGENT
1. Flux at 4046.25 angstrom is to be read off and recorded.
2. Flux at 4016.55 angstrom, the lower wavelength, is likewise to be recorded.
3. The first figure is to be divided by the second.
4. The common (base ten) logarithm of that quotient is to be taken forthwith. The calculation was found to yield -0.05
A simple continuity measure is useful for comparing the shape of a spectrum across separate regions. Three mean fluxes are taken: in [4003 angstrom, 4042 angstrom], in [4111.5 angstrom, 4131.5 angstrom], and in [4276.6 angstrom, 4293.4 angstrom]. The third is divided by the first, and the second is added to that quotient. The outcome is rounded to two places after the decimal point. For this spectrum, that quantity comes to 2.51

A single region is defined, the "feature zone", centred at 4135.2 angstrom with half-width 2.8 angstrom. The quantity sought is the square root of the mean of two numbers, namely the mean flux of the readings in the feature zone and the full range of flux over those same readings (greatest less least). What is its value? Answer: 0.98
